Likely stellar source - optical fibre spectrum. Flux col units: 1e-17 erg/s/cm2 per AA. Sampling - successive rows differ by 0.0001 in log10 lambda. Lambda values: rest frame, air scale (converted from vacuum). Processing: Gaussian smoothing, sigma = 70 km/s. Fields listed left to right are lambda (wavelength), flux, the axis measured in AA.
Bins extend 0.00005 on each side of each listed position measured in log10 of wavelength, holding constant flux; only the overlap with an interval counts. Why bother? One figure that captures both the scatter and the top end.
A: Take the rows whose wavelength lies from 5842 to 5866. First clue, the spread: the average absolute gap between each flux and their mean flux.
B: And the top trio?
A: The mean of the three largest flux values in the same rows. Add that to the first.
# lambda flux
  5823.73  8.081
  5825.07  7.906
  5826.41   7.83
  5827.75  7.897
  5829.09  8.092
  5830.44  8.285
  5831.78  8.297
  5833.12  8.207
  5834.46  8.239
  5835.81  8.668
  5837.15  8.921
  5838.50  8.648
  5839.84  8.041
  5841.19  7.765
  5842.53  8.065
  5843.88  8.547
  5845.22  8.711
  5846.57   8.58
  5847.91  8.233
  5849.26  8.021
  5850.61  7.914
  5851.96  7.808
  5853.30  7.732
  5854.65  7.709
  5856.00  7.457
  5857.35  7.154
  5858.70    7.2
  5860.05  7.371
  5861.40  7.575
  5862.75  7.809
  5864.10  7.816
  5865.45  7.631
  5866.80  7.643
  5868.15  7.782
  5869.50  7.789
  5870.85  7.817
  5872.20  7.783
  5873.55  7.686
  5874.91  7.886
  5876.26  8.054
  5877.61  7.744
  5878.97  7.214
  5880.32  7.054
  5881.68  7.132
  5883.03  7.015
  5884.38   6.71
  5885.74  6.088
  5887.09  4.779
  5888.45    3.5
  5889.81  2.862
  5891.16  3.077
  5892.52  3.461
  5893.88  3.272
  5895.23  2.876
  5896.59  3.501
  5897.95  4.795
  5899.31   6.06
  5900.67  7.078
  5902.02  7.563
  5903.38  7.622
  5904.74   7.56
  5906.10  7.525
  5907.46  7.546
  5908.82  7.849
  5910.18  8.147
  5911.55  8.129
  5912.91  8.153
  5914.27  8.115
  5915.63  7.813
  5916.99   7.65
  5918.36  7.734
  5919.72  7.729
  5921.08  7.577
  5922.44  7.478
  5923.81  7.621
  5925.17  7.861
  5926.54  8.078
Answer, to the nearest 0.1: 9.0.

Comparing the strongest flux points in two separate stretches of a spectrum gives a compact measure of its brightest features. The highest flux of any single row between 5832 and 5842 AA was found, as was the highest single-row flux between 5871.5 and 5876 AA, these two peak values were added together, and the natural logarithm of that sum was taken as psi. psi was 2.82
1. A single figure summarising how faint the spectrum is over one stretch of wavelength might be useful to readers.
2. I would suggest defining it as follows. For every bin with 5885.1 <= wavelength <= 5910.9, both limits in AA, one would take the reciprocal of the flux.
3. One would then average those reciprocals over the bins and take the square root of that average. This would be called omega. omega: 0.458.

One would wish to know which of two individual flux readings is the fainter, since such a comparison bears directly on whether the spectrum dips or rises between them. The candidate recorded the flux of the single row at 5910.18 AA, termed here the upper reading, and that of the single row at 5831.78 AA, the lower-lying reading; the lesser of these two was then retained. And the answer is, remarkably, 8.1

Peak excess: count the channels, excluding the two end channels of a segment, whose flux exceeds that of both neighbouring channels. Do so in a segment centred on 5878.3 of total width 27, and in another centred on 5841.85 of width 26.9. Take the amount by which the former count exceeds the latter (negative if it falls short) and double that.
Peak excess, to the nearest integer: 0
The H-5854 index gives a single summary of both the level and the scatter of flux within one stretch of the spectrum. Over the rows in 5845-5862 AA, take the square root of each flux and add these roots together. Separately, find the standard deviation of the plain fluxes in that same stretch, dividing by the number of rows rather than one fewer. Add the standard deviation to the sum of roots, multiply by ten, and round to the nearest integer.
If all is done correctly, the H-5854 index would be 368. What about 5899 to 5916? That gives 364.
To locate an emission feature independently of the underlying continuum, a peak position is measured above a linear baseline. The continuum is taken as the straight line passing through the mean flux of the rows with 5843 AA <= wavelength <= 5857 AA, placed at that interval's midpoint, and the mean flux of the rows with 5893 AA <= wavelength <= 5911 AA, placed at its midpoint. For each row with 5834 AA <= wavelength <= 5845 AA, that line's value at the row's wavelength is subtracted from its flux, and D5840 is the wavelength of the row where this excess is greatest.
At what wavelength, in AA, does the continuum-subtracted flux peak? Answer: 5837.15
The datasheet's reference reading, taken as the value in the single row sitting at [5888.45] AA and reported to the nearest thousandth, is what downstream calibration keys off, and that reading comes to 3.500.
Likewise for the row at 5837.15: 8.921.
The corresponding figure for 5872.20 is 7.783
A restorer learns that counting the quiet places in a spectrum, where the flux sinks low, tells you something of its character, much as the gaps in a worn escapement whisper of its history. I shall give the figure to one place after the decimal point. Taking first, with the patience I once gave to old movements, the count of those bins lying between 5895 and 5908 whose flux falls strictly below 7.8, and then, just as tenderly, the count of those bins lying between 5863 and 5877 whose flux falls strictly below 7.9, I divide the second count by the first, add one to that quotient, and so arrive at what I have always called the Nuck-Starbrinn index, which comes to 1.9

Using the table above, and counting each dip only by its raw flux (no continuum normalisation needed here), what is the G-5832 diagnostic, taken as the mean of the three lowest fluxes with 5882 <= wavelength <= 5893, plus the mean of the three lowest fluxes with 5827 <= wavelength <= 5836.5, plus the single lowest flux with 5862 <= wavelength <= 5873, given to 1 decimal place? 18.8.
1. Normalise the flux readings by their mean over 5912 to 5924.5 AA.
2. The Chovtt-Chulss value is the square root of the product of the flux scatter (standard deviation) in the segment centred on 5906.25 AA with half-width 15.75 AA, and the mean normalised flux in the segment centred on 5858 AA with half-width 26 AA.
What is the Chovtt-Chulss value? 1.4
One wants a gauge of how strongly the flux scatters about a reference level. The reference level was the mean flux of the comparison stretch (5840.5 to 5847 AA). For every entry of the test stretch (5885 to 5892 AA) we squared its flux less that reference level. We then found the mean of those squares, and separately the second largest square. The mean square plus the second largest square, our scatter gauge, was 47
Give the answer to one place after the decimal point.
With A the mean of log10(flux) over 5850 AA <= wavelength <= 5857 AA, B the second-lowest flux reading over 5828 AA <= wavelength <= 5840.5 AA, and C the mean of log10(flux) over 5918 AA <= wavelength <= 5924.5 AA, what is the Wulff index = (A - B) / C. -8.2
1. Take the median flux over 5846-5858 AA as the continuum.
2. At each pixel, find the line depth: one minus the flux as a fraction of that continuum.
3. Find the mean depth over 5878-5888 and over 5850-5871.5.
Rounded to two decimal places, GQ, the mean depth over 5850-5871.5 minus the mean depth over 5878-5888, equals -0.14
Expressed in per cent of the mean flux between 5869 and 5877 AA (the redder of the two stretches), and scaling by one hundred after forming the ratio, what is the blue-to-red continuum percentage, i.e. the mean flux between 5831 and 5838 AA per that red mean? 108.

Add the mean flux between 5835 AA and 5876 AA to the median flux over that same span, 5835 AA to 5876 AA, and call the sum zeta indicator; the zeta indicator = 15.7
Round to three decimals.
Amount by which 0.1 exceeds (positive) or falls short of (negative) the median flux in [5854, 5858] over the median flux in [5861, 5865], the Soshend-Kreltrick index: -0.855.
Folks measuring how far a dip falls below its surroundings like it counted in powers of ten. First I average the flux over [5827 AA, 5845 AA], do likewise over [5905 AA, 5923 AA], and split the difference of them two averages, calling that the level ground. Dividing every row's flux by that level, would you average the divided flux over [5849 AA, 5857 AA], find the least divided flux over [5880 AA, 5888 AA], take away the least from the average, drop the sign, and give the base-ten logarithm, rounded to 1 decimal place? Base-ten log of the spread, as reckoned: -0.4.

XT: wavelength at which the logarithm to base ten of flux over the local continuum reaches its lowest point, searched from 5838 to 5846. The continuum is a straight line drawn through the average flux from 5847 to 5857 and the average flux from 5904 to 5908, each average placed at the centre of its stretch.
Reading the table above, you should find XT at 5841.19 AA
